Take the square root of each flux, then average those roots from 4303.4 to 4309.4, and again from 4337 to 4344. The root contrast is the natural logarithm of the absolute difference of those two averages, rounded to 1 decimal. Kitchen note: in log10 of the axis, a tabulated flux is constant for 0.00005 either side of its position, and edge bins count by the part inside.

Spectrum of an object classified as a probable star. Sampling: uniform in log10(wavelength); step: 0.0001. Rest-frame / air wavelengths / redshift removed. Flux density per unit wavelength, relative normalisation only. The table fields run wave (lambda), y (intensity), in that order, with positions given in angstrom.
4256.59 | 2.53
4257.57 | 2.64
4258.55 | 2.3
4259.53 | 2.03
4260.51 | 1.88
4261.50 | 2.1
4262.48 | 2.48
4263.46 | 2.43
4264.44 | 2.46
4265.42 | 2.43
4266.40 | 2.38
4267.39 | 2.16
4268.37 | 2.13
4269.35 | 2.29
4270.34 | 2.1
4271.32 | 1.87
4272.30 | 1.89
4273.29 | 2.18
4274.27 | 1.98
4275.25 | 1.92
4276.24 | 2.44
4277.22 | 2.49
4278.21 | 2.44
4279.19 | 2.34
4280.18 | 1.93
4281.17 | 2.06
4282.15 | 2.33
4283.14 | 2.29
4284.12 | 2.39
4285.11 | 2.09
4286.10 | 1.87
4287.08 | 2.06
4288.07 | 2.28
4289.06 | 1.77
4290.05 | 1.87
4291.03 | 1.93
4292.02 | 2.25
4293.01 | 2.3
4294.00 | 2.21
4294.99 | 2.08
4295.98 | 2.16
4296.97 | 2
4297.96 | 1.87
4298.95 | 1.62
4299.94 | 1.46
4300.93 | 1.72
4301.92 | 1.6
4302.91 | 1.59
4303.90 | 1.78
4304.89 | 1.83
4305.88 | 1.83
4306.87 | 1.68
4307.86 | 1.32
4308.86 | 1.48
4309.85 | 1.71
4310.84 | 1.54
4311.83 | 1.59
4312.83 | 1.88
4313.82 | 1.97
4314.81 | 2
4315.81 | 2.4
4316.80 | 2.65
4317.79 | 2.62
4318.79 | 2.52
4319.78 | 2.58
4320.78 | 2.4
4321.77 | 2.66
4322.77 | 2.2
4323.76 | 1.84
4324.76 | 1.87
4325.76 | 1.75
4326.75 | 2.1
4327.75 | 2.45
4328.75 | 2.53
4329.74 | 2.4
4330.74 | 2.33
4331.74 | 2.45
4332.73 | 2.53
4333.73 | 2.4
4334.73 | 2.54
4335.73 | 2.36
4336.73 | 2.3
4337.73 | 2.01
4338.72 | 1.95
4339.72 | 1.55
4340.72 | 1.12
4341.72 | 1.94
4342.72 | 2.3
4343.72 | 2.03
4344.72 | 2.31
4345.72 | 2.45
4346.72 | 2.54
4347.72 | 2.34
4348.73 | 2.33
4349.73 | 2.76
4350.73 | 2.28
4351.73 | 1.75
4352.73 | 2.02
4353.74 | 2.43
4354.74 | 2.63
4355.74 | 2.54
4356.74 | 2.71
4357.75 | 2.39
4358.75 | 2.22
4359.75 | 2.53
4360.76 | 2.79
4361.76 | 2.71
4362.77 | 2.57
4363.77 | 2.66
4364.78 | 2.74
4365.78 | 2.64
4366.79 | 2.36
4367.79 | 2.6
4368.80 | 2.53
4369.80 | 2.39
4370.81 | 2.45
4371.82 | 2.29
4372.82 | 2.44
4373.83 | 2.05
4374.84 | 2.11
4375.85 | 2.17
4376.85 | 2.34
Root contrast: -2.7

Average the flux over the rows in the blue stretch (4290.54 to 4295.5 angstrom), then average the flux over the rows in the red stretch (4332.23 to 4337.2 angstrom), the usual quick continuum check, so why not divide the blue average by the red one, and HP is 0.89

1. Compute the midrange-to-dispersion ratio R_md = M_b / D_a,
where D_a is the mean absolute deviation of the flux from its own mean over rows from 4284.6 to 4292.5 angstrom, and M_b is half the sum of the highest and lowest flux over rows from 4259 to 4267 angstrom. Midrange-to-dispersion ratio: 14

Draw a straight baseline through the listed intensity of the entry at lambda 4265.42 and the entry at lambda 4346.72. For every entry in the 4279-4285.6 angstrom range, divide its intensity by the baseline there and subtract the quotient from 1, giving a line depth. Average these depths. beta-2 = 0.10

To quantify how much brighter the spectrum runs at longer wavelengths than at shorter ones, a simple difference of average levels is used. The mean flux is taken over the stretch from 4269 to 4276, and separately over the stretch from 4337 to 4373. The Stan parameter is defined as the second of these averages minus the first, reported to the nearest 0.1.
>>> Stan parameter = 0.3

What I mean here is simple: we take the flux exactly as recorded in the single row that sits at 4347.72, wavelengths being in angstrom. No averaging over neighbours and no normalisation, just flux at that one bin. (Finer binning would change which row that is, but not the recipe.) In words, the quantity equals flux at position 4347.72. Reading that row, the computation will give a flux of 2.34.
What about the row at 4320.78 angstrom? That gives 2.4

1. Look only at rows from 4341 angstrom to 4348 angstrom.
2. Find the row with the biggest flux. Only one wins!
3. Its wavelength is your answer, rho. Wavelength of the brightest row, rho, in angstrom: 4346.72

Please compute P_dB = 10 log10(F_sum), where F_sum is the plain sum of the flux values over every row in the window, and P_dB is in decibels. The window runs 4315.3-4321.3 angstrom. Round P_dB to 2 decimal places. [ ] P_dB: 11.81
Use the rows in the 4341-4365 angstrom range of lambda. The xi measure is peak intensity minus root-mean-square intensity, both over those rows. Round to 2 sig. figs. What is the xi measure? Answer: 0.36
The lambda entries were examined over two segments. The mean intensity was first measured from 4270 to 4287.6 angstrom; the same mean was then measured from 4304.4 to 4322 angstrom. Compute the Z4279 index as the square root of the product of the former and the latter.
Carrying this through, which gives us 2.1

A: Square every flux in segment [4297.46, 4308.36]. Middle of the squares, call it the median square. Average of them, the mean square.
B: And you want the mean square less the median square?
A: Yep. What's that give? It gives -0.03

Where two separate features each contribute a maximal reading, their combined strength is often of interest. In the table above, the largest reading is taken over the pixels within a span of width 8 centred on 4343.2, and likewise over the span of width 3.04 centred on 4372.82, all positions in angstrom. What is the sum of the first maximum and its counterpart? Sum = 5.0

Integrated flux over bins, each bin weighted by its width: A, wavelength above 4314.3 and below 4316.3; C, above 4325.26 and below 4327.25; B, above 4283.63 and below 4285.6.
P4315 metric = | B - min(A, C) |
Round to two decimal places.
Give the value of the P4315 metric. 0.58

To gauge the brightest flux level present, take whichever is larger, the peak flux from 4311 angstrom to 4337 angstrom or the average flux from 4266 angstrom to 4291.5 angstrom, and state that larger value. 2.66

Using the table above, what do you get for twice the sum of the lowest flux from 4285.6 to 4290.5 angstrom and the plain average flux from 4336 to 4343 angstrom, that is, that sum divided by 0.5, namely 7.3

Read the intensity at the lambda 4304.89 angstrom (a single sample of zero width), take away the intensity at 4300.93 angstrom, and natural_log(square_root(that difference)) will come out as -1.1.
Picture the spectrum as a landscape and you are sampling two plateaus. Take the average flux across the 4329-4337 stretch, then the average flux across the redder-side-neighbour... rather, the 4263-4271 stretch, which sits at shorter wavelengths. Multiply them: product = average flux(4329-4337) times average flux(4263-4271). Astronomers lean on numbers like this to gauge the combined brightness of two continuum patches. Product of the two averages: 5.5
